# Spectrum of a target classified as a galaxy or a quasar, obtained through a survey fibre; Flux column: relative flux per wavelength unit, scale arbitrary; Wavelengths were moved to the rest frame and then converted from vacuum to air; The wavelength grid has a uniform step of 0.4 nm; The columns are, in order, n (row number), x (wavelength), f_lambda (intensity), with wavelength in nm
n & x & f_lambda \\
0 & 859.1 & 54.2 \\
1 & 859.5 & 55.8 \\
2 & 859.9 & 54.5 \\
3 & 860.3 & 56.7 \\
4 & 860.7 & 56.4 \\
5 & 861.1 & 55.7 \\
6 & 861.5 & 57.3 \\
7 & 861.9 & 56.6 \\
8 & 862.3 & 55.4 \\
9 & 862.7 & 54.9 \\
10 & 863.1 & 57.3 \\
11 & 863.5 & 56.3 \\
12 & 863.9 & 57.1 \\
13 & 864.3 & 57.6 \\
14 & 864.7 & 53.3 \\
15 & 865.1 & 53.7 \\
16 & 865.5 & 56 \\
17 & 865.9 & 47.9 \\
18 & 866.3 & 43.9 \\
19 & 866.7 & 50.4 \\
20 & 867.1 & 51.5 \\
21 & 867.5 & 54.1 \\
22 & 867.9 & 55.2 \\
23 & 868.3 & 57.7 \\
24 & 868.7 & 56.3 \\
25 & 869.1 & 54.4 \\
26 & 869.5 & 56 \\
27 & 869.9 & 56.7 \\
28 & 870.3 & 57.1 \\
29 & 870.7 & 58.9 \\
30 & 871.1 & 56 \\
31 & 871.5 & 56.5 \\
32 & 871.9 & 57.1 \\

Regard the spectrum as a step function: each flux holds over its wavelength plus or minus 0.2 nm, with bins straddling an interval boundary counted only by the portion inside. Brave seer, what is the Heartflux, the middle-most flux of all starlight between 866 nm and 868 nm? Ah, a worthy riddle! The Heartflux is 51.5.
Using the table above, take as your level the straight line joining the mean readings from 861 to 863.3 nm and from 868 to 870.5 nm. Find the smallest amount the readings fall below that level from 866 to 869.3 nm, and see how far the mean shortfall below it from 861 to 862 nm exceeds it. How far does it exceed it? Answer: 1.0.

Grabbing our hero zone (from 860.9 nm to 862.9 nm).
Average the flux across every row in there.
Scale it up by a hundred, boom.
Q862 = 5598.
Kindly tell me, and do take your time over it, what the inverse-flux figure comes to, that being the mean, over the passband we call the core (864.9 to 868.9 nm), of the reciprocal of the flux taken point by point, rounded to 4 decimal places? 0.0191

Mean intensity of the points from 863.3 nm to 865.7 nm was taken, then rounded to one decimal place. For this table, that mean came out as 55.7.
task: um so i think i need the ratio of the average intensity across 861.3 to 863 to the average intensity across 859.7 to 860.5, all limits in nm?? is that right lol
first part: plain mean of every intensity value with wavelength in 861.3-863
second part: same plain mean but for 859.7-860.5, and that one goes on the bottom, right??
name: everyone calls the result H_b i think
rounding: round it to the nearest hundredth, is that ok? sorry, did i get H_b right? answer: 1.01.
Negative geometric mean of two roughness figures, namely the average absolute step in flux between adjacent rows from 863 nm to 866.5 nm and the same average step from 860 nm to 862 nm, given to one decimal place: -1.5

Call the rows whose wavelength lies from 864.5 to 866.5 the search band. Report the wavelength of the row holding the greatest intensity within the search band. 865.5 nm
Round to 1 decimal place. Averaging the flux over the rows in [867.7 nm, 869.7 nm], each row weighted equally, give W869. 55.9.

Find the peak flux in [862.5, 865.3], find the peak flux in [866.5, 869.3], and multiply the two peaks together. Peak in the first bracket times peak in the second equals 3324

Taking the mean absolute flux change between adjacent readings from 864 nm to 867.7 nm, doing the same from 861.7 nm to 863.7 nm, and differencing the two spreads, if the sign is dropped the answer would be 2.4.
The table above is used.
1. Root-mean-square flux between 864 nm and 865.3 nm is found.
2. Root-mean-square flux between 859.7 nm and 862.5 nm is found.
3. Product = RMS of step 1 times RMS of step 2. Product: 3080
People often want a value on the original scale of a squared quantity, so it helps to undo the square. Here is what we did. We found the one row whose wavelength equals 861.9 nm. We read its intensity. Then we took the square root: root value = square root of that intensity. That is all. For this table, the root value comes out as 7.52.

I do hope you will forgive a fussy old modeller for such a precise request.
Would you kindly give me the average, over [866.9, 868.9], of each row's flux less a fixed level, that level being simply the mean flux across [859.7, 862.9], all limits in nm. -1.0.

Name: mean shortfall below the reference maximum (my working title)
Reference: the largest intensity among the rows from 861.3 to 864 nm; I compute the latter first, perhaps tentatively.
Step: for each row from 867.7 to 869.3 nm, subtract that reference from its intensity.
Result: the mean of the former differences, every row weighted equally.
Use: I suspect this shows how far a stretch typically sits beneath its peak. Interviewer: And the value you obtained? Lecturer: -1.4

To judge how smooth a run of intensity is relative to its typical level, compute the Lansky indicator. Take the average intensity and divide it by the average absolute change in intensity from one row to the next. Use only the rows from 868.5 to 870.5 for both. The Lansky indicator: 49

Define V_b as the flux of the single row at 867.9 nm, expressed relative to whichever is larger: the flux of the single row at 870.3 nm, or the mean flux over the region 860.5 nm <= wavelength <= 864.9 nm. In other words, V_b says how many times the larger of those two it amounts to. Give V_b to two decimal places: 0.97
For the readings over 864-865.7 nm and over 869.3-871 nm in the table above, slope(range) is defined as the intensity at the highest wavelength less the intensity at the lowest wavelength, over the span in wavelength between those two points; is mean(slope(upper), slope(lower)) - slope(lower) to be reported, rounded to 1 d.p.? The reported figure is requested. 1.9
